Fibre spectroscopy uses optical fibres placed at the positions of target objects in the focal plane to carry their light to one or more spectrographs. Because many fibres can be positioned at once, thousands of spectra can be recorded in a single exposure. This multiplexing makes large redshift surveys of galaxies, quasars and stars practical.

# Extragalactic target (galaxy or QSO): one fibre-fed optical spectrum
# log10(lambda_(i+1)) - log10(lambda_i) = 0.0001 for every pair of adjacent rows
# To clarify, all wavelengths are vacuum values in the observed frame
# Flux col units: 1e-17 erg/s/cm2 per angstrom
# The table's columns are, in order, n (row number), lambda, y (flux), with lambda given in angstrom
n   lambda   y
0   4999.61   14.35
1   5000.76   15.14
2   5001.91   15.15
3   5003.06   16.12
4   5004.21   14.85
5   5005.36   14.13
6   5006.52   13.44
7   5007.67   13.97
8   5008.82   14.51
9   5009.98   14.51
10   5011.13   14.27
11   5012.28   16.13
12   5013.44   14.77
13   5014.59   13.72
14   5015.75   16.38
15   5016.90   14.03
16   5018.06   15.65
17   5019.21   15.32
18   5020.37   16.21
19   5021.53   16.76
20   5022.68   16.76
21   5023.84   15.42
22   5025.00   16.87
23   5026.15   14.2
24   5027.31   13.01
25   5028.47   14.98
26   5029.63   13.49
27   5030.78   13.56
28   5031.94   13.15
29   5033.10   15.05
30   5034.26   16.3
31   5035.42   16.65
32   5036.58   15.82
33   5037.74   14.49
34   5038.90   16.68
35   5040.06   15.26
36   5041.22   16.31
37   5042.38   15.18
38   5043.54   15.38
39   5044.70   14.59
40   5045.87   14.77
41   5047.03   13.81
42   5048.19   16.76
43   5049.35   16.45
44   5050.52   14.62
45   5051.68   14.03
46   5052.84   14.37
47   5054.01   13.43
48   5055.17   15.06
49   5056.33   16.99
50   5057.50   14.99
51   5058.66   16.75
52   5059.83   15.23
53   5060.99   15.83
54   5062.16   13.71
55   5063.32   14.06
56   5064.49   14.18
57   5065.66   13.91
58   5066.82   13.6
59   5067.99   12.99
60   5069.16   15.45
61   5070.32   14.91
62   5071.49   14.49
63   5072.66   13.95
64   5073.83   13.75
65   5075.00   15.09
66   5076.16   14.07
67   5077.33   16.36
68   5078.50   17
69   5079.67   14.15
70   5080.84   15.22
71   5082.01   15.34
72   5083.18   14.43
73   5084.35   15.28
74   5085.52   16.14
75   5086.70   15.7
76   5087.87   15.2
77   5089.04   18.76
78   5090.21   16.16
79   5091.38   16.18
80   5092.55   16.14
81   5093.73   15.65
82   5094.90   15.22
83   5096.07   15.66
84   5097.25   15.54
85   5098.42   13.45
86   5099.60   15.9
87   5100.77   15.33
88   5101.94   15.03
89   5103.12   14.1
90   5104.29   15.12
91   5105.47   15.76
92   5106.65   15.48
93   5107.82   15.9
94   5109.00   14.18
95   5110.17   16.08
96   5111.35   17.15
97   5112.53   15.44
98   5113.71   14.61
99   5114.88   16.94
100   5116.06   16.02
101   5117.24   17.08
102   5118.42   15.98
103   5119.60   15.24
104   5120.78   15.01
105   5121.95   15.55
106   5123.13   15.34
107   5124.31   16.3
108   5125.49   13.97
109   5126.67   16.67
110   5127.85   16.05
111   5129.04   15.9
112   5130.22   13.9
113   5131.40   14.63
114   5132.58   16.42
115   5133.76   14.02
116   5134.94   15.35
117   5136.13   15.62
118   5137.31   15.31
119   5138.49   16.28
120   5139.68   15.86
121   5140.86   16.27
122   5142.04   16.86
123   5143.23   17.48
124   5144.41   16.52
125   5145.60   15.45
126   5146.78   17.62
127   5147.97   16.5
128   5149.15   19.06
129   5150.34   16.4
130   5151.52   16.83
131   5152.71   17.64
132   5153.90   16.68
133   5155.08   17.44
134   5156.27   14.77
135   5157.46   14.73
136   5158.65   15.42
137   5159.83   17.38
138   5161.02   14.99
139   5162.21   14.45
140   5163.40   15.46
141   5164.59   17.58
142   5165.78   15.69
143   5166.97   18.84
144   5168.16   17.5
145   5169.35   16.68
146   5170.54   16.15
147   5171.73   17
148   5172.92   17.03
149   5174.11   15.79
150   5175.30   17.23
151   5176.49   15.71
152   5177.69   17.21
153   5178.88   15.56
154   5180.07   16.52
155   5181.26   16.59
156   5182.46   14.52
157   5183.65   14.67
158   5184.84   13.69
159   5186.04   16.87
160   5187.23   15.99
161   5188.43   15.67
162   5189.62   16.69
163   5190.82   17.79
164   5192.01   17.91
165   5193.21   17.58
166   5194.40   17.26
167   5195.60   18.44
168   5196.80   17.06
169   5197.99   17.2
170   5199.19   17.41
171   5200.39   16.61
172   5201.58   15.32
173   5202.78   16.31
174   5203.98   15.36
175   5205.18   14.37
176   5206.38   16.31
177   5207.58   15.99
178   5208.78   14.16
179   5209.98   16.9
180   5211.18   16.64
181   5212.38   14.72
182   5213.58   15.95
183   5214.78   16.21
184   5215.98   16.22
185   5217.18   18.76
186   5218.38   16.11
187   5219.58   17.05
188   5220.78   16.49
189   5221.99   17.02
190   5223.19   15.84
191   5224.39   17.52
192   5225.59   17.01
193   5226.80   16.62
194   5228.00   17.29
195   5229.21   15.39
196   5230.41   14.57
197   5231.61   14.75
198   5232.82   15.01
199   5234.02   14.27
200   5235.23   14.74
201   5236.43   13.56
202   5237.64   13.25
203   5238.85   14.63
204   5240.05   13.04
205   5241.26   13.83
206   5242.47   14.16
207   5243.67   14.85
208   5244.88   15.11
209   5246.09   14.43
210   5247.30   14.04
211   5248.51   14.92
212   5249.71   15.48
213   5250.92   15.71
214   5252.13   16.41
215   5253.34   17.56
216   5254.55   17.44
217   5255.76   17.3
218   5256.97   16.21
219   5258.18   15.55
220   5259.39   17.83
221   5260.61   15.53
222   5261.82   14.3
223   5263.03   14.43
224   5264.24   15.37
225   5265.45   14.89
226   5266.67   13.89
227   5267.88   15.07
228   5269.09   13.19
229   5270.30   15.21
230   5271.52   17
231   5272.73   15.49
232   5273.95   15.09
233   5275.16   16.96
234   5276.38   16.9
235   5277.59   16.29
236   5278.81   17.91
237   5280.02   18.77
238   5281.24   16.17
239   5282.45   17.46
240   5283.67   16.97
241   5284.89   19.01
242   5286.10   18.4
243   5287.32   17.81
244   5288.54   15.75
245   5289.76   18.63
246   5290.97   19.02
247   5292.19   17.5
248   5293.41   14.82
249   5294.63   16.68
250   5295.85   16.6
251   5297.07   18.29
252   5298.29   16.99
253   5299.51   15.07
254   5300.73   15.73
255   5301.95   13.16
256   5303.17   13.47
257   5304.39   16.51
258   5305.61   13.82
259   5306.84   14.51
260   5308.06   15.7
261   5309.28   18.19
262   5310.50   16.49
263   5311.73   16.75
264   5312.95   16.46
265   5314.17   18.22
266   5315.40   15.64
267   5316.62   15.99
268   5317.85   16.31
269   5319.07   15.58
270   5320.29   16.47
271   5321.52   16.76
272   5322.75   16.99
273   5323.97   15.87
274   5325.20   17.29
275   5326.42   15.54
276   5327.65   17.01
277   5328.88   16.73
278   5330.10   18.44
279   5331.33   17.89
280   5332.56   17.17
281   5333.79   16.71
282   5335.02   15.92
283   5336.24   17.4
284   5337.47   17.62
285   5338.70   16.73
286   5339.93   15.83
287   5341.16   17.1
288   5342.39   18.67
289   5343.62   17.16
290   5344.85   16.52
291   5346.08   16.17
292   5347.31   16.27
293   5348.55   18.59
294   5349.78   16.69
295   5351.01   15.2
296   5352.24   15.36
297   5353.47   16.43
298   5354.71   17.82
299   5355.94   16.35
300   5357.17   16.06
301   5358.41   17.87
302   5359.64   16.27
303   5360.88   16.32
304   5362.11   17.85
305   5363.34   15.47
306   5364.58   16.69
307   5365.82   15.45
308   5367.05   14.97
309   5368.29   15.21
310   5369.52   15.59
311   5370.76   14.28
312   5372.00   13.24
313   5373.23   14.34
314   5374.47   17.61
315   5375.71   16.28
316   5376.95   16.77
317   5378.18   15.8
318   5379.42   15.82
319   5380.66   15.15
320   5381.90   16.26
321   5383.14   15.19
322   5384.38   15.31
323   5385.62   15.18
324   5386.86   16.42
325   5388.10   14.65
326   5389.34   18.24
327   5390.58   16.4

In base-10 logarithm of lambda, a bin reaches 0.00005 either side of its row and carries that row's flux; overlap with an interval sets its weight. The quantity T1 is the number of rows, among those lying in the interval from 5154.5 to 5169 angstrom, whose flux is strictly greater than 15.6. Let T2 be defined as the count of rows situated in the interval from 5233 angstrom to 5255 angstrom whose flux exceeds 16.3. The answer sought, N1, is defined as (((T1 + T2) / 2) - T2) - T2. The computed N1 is -1.5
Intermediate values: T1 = 6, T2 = 3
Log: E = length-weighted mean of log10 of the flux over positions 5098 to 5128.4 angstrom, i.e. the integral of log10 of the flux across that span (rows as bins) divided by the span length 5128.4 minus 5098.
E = 1.191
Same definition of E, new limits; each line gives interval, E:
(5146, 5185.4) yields 1.212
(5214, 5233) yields 1.214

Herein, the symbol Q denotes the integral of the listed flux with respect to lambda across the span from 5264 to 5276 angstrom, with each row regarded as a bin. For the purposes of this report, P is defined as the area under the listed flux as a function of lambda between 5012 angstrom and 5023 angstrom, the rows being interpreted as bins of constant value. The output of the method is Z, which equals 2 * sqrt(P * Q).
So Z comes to 353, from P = 171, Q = 183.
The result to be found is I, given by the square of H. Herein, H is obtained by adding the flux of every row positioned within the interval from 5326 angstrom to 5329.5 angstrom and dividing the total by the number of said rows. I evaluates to 270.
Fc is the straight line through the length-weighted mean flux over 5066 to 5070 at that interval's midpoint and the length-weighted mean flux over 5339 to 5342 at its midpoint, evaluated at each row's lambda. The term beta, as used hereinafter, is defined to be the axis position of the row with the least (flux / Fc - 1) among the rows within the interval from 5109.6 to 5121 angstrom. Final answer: 5113.71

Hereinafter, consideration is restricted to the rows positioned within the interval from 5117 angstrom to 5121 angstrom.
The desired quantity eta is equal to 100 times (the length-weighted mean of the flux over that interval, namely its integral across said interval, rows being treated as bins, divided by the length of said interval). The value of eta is 1578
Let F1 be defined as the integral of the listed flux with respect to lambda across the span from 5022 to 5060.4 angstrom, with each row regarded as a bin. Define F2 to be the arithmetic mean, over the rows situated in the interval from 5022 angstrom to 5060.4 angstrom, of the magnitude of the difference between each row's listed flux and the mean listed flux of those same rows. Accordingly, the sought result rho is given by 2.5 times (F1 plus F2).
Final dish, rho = 1459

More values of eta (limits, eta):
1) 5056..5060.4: 1591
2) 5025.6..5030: 1392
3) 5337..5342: 1687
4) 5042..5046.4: 1495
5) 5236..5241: 1362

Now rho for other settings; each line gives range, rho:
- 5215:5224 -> 379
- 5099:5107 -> 306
